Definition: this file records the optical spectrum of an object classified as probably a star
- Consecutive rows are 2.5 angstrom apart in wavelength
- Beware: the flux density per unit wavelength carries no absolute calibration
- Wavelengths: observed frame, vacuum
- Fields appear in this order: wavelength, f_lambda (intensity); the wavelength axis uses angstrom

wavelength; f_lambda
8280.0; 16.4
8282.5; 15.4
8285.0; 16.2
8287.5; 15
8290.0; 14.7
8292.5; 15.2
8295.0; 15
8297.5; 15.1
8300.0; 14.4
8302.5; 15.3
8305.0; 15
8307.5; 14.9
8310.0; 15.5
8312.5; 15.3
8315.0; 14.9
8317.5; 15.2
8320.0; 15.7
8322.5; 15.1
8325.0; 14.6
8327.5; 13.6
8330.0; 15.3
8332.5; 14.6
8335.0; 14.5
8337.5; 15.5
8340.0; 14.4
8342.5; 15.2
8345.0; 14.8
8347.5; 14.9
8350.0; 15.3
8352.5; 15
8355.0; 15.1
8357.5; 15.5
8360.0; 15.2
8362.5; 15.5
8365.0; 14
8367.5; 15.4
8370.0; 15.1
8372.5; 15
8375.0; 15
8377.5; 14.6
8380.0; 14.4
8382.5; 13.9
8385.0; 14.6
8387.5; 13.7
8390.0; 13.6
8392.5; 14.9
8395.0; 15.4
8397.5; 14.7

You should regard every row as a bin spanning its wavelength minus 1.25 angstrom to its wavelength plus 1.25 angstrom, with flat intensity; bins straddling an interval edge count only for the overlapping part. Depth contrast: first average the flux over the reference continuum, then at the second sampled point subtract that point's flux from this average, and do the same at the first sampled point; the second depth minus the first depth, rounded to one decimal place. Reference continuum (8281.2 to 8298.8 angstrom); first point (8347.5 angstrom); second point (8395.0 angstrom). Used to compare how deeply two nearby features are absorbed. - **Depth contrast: -0.5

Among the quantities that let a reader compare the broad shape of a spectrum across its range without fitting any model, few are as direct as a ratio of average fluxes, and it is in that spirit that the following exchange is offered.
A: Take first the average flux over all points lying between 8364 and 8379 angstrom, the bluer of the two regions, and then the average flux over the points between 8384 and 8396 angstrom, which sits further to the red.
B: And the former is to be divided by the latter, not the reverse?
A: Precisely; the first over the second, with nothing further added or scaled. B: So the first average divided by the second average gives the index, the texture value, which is 1.03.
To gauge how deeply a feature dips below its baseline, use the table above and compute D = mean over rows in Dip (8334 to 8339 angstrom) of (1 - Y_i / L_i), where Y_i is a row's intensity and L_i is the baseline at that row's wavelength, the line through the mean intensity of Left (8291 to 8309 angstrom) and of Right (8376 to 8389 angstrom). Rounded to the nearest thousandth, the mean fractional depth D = -0.023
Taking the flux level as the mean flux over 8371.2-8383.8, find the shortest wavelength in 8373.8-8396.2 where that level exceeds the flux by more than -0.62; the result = 8375.0 angstrom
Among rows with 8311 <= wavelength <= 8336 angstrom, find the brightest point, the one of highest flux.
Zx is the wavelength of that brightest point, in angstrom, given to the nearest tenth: 8320.0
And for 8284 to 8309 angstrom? 8285.0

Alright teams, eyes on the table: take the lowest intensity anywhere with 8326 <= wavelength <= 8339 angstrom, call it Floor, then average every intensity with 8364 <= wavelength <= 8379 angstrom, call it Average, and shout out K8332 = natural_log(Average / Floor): 0.088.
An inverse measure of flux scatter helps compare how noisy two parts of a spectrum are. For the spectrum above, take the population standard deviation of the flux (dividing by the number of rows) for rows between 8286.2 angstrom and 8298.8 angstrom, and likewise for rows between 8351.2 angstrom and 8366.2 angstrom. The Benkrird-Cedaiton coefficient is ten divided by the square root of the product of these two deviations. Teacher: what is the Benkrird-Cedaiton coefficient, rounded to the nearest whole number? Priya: 34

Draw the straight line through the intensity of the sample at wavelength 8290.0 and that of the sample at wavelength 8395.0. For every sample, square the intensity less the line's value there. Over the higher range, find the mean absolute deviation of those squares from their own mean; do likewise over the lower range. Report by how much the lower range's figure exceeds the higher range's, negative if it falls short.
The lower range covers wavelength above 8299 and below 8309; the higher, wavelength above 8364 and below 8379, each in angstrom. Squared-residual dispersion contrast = -0.3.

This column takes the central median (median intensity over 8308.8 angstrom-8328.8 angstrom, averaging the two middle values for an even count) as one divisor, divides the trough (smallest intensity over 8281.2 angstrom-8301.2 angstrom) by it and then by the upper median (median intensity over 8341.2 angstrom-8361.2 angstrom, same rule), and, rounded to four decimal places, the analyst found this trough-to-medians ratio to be 0.0627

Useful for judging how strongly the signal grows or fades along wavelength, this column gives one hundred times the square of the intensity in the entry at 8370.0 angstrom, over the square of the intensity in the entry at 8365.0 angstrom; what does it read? 116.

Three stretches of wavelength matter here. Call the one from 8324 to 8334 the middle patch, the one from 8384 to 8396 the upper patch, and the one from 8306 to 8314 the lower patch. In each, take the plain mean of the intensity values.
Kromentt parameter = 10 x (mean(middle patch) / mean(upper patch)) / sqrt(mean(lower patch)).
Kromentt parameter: 2.58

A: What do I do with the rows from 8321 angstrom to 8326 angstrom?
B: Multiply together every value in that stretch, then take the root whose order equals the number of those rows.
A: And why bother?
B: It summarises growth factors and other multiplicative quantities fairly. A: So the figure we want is 14.8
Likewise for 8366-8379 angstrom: 15.0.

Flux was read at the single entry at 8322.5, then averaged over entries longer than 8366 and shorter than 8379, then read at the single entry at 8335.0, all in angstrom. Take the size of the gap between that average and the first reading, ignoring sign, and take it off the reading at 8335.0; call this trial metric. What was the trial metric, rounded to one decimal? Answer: 14.4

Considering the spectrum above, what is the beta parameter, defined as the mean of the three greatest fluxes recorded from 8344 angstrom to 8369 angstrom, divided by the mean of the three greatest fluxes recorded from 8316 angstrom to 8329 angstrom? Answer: 1.009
